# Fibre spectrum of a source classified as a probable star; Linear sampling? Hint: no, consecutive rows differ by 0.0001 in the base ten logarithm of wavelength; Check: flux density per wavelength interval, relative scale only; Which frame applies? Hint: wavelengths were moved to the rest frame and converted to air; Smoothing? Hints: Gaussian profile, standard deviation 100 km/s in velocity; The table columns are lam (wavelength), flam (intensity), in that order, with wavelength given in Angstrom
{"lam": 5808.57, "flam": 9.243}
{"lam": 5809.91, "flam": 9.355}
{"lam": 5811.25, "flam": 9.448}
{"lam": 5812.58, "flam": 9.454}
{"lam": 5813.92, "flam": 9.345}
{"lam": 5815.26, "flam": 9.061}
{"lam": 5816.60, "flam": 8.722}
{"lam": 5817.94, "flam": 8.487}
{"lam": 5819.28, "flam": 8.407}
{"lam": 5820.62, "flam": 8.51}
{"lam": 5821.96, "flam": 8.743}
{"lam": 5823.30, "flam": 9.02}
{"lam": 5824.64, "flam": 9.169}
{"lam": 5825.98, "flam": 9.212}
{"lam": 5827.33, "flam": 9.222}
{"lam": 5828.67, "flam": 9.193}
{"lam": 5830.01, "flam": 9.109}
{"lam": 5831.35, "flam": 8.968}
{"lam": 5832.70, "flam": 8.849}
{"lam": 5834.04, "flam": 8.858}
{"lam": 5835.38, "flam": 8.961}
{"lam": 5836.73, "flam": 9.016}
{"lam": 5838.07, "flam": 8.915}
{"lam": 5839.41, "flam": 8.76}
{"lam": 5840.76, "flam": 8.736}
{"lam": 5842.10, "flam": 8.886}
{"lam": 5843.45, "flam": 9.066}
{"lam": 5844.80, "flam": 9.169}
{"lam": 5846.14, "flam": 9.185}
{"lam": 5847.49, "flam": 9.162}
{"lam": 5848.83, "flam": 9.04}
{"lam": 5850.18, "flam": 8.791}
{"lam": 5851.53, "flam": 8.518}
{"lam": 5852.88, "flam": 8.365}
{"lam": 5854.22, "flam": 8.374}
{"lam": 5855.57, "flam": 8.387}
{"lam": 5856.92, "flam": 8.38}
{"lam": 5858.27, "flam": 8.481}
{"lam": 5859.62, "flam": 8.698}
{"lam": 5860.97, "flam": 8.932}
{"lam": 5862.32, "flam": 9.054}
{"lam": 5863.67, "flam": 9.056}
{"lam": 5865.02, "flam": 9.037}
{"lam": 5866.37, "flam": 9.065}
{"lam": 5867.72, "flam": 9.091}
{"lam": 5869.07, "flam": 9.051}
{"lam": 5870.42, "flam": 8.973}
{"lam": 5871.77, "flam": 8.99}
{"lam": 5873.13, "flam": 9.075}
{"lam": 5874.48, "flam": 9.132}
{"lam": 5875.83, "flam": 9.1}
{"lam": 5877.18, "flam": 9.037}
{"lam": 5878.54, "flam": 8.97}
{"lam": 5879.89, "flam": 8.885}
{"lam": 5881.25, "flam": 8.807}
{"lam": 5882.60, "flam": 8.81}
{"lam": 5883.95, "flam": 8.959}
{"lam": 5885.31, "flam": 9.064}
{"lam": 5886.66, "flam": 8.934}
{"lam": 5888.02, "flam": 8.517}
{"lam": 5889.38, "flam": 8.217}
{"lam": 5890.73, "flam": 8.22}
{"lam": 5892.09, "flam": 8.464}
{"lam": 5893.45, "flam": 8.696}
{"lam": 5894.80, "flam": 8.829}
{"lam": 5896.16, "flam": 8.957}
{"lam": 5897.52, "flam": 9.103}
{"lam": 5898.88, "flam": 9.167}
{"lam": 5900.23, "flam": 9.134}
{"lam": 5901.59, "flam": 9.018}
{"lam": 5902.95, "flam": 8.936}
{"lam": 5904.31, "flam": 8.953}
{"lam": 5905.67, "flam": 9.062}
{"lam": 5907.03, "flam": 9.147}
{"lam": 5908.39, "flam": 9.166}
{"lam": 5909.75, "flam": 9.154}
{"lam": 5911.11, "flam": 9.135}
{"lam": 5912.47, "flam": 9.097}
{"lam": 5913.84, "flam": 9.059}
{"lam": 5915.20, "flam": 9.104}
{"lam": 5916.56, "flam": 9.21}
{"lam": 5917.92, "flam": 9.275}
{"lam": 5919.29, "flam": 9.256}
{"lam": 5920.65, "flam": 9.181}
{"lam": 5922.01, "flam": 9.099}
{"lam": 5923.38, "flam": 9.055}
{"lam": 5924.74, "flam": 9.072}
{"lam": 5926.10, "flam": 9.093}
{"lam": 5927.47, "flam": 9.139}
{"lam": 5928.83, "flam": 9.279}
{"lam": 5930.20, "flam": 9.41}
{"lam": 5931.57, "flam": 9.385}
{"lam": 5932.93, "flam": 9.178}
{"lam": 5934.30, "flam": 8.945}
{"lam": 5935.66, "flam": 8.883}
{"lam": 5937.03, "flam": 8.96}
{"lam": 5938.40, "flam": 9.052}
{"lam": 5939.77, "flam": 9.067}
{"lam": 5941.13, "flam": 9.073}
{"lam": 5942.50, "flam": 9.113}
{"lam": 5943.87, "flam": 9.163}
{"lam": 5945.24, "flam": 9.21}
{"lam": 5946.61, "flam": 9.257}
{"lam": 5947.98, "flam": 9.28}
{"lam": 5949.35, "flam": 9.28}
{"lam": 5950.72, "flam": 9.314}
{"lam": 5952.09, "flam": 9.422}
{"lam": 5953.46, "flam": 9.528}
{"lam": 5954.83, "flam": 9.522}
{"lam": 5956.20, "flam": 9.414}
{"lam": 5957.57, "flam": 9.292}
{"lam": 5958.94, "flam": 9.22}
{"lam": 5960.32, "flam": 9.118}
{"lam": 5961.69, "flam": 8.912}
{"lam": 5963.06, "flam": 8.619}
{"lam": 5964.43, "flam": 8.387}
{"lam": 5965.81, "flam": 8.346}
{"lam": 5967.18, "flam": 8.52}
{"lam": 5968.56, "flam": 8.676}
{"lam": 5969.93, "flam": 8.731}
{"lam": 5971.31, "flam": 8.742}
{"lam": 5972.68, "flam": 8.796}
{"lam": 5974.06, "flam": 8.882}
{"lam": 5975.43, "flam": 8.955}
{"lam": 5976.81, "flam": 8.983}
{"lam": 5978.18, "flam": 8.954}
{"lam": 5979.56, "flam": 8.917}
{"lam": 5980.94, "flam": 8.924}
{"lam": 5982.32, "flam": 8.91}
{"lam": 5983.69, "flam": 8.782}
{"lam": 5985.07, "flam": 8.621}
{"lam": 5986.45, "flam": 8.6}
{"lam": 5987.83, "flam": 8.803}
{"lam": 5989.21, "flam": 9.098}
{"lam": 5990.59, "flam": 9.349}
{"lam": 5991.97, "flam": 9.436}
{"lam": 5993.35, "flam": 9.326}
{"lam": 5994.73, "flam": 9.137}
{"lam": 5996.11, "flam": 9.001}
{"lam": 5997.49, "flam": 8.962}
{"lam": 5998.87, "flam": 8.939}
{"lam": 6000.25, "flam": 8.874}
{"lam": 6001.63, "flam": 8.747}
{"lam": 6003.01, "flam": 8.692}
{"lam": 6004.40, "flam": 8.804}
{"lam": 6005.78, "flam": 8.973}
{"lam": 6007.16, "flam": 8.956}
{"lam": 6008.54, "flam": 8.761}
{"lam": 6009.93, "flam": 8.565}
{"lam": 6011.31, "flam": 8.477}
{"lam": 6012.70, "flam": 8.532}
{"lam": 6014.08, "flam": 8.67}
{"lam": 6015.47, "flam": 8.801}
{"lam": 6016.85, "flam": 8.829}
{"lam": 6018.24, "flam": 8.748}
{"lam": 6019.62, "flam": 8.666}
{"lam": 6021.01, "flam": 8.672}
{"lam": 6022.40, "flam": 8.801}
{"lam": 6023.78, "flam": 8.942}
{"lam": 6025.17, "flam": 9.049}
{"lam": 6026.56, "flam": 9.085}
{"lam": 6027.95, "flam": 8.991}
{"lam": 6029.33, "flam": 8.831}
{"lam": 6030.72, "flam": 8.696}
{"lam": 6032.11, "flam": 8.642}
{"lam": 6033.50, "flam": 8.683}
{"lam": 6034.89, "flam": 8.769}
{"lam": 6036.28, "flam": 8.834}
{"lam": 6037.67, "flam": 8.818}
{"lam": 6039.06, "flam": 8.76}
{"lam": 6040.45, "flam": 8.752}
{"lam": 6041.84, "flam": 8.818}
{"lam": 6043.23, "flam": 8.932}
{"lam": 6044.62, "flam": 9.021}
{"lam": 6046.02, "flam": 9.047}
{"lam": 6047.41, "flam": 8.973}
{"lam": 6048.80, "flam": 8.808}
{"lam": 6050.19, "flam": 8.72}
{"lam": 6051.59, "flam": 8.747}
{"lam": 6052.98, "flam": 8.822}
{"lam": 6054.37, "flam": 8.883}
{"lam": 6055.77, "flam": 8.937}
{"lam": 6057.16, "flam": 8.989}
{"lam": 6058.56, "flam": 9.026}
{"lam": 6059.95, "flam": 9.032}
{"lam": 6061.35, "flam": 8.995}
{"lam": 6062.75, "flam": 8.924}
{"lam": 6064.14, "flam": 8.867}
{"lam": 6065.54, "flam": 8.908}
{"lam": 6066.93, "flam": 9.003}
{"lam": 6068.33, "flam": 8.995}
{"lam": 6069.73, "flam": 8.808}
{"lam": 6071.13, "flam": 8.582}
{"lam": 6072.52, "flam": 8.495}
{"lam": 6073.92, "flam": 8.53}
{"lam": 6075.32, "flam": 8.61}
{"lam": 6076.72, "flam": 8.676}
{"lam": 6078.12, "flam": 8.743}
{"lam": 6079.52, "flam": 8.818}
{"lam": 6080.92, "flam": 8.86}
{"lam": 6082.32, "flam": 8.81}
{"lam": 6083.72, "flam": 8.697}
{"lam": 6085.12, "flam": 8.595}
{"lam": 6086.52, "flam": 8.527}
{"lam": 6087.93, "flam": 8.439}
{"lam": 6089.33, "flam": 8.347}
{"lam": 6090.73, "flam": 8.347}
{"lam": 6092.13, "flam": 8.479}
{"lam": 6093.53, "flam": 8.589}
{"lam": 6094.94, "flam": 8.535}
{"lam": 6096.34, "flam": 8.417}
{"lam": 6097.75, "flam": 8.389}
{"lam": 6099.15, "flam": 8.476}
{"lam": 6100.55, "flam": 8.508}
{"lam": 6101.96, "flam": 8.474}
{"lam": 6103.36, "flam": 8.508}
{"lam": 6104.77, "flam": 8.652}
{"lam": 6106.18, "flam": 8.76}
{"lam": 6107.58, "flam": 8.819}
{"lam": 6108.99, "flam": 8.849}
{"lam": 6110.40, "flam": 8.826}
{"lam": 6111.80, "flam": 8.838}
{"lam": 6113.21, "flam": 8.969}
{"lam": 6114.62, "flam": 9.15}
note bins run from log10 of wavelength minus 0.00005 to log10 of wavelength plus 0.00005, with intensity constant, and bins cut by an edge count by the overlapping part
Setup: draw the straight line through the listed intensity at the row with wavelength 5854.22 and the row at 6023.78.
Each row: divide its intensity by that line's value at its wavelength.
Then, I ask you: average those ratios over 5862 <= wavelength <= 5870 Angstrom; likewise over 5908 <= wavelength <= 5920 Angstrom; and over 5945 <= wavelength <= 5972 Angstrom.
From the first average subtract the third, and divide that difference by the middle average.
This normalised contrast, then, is 0.038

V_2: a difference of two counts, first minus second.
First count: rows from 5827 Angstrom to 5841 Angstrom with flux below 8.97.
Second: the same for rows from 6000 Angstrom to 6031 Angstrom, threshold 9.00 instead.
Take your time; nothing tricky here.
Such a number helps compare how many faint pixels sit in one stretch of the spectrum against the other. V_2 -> -14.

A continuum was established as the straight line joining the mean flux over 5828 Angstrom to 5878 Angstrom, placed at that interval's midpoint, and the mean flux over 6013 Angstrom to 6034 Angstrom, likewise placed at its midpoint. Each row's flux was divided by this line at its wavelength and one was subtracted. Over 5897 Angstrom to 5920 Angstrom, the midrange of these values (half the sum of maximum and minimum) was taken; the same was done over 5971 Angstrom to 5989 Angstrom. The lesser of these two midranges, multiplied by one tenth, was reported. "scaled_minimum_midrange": -0.0004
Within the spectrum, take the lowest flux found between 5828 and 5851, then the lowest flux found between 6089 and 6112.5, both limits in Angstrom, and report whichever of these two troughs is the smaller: 8.35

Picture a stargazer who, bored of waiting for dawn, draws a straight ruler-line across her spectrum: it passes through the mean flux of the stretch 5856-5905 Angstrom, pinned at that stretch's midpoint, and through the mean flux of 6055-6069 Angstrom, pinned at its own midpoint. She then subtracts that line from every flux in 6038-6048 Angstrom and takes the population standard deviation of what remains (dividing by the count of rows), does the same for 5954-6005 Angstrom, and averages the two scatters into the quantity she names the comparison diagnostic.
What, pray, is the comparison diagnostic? 0.197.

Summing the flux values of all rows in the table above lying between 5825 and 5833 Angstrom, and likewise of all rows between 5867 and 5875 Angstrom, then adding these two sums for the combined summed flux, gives 109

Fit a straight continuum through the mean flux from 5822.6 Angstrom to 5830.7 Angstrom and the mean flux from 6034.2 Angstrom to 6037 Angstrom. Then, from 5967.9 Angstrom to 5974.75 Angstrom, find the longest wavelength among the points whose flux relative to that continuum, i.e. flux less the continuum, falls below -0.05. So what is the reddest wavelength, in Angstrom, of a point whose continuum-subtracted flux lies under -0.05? 5972.68 Angstrom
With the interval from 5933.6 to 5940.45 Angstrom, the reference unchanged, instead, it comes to 5935.66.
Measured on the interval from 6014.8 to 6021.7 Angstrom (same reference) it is 6021.01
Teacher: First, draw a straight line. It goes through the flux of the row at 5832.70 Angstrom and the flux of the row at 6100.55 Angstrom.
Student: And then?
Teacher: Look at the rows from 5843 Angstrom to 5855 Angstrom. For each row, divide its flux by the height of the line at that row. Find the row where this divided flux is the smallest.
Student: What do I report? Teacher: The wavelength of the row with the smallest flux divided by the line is 5852.88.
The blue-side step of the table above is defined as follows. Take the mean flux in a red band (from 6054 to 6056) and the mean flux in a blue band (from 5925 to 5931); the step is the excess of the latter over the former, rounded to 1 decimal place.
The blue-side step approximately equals 0.3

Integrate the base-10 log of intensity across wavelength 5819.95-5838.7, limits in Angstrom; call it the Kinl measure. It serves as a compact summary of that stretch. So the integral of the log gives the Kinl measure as 17.9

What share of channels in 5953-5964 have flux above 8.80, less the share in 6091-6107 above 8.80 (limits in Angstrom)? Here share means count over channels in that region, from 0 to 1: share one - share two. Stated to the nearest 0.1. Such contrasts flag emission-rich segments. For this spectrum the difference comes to 0.9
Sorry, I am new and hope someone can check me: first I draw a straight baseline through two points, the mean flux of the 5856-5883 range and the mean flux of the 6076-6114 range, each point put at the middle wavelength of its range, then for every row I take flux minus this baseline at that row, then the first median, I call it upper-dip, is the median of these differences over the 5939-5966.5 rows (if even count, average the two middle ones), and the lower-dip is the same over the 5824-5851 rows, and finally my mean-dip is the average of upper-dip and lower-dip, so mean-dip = 0.23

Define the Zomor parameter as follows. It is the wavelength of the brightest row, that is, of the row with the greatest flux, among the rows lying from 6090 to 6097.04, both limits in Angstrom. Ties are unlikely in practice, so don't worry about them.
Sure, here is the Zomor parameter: 6093.53 Angstrom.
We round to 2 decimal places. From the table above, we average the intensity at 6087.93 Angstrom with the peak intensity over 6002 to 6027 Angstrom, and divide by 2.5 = 3.50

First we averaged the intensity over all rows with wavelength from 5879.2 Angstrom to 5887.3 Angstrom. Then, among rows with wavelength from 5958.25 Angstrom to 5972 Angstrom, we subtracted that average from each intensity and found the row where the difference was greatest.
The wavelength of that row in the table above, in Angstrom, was 5958.94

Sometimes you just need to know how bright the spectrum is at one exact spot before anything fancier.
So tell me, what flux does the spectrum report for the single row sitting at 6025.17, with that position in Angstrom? 9.049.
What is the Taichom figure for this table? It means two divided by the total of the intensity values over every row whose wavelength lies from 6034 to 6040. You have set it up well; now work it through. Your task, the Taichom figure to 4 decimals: 0.0568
